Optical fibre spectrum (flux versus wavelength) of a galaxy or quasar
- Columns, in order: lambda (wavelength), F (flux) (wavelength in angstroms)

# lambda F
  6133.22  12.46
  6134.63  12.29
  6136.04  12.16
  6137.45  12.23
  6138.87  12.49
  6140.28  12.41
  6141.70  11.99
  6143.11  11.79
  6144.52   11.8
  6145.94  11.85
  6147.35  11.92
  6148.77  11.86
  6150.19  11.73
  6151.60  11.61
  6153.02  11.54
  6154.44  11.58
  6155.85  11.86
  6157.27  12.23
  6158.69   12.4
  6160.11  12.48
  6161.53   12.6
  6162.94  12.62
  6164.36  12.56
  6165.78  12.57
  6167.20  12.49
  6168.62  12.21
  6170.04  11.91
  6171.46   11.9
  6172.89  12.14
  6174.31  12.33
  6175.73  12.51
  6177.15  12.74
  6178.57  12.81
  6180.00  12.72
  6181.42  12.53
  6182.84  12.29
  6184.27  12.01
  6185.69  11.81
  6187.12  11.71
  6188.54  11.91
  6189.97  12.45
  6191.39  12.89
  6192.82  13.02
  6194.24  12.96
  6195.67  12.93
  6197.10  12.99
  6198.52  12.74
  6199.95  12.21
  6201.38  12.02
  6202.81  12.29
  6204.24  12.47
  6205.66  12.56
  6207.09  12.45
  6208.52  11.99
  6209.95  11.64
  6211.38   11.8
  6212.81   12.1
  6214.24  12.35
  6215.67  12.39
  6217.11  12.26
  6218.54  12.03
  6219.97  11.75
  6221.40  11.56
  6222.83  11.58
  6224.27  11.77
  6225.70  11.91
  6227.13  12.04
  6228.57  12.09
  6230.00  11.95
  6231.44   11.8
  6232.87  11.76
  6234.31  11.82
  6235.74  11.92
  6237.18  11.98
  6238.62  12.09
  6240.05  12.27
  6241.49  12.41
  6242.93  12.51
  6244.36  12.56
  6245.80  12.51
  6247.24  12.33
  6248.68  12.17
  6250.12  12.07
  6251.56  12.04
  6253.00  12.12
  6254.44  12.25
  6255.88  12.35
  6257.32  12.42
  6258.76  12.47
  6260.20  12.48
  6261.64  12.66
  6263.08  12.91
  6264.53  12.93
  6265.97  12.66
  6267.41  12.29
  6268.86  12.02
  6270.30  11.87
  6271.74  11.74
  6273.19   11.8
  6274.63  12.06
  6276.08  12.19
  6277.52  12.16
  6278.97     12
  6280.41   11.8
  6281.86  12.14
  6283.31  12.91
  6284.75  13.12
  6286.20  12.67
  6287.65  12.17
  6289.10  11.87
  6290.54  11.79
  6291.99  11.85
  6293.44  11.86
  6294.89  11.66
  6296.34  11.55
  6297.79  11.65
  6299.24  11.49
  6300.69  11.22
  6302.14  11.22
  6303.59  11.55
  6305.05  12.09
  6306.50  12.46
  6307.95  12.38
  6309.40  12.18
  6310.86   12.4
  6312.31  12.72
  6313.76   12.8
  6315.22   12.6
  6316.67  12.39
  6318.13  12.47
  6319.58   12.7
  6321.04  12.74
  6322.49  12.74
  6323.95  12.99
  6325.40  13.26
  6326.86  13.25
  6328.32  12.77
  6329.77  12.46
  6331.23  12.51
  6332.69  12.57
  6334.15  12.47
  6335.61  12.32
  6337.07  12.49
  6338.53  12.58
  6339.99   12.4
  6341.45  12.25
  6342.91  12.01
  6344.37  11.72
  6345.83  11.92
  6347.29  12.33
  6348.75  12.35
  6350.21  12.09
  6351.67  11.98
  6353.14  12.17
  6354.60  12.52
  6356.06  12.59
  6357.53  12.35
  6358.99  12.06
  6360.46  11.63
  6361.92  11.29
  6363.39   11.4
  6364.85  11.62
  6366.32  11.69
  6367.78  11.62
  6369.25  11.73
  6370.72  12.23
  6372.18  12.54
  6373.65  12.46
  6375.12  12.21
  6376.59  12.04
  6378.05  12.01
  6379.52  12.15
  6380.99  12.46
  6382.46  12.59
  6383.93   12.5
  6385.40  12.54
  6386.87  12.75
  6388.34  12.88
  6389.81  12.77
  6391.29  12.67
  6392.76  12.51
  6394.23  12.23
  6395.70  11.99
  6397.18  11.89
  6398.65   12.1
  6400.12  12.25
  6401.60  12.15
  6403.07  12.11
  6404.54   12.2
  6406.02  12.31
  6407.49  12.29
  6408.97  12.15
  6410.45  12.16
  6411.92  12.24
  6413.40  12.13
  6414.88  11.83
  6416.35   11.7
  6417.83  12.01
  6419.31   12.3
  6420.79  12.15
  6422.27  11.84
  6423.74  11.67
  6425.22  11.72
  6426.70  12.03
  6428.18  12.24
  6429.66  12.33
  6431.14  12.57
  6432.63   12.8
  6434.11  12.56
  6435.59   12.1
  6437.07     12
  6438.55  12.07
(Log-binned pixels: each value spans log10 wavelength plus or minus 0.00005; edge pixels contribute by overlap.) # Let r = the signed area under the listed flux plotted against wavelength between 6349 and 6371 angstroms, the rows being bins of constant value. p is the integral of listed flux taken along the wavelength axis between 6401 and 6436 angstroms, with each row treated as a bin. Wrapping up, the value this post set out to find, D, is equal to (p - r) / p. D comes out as 0.38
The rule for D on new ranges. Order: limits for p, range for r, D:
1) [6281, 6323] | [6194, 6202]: 0.80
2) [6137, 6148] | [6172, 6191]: -0.76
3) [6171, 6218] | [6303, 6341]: 0.18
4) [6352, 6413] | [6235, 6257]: 0.64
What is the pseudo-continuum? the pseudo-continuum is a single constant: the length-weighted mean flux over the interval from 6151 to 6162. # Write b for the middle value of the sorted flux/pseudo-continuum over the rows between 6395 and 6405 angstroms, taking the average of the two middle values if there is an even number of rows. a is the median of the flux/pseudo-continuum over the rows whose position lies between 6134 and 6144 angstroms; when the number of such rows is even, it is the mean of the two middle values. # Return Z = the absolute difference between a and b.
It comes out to 0.010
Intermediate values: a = 1.02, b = 1.01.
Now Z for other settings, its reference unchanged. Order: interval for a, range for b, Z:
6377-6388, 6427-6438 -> 0.014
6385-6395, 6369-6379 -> 0.038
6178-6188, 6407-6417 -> 0.012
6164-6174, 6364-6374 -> 0.040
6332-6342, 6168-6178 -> 0.022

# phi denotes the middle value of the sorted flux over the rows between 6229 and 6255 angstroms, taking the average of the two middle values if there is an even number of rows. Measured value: 12.1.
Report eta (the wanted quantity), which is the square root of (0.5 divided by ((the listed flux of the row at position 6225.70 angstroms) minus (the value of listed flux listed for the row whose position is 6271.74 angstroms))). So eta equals 1.7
